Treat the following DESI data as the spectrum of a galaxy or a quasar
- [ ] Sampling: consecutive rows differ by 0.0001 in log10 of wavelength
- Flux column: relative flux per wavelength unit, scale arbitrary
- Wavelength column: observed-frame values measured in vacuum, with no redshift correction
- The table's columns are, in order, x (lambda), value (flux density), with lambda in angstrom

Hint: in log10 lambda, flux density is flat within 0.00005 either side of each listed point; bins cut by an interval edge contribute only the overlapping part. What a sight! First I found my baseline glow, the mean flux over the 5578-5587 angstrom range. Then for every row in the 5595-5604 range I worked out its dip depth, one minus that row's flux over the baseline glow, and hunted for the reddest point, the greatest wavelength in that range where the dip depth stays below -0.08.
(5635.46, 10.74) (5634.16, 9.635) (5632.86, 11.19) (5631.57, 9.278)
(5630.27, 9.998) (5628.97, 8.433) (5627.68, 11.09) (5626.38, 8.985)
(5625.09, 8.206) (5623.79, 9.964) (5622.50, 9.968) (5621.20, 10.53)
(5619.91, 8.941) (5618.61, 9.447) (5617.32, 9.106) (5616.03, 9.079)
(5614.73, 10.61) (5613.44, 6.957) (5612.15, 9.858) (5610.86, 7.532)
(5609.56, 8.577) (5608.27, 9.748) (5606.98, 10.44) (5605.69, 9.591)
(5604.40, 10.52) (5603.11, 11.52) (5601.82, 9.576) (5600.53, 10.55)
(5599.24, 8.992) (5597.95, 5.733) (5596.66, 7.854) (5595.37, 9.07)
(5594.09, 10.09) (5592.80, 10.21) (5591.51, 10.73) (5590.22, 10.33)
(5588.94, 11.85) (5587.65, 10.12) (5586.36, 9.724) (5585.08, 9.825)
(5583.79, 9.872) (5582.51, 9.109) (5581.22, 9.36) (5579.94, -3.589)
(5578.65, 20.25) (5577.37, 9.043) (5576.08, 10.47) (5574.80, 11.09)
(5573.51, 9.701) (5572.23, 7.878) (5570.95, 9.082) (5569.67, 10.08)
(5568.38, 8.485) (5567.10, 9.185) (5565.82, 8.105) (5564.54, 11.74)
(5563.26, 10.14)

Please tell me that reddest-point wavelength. 5603.11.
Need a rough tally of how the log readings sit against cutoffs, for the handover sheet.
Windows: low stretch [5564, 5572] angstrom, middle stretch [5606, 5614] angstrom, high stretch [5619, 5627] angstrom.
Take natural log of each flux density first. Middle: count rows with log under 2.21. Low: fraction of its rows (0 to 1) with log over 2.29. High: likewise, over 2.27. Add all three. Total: 3.8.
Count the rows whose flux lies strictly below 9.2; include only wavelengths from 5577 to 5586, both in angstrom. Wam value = 3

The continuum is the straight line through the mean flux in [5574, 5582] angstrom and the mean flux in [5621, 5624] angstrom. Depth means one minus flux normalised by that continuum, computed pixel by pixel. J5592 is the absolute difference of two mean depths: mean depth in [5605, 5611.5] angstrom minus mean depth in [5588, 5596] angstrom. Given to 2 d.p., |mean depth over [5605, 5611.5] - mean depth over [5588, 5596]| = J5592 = 0.15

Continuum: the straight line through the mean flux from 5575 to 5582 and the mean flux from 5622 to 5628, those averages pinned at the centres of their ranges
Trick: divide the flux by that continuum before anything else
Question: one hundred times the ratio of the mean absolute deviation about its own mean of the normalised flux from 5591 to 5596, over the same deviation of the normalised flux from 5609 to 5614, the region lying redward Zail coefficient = 50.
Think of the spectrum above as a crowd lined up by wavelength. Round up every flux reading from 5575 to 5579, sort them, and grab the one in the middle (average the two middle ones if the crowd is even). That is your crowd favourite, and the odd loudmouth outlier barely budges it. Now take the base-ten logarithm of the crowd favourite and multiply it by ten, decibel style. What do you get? 10.2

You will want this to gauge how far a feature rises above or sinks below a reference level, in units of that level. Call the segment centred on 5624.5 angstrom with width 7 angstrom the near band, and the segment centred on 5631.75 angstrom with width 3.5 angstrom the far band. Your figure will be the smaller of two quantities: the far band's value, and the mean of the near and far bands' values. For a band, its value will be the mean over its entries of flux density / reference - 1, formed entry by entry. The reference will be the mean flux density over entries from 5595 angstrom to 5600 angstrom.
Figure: 0.26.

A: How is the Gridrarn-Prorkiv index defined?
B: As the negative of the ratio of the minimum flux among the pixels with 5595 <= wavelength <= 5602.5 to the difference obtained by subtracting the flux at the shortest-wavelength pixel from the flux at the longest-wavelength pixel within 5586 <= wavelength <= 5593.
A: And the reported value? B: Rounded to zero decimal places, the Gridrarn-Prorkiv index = -12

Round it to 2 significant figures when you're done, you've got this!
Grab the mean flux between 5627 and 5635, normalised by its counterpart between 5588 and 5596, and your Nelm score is 0.96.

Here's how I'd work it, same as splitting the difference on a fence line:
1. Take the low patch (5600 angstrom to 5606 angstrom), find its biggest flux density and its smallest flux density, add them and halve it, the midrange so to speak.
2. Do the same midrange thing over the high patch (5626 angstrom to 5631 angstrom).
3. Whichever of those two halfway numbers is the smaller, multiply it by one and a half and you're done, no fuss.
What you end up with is 14.6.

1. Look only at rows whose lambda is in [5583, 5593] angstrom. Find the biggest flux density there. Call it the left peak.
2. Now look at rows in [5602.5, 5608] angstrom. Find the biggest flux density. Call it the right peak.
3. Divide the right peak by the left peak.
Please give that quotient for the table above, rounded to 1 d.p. 1.0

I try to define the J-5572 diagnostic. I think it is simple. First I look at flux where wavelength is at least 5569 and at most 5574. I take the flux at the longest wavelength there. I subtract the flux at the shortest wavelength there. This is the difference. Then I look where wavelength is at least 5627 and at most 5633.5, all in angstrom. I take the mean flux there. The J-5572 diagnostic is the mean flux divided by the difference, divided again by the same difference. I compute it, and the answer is 70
